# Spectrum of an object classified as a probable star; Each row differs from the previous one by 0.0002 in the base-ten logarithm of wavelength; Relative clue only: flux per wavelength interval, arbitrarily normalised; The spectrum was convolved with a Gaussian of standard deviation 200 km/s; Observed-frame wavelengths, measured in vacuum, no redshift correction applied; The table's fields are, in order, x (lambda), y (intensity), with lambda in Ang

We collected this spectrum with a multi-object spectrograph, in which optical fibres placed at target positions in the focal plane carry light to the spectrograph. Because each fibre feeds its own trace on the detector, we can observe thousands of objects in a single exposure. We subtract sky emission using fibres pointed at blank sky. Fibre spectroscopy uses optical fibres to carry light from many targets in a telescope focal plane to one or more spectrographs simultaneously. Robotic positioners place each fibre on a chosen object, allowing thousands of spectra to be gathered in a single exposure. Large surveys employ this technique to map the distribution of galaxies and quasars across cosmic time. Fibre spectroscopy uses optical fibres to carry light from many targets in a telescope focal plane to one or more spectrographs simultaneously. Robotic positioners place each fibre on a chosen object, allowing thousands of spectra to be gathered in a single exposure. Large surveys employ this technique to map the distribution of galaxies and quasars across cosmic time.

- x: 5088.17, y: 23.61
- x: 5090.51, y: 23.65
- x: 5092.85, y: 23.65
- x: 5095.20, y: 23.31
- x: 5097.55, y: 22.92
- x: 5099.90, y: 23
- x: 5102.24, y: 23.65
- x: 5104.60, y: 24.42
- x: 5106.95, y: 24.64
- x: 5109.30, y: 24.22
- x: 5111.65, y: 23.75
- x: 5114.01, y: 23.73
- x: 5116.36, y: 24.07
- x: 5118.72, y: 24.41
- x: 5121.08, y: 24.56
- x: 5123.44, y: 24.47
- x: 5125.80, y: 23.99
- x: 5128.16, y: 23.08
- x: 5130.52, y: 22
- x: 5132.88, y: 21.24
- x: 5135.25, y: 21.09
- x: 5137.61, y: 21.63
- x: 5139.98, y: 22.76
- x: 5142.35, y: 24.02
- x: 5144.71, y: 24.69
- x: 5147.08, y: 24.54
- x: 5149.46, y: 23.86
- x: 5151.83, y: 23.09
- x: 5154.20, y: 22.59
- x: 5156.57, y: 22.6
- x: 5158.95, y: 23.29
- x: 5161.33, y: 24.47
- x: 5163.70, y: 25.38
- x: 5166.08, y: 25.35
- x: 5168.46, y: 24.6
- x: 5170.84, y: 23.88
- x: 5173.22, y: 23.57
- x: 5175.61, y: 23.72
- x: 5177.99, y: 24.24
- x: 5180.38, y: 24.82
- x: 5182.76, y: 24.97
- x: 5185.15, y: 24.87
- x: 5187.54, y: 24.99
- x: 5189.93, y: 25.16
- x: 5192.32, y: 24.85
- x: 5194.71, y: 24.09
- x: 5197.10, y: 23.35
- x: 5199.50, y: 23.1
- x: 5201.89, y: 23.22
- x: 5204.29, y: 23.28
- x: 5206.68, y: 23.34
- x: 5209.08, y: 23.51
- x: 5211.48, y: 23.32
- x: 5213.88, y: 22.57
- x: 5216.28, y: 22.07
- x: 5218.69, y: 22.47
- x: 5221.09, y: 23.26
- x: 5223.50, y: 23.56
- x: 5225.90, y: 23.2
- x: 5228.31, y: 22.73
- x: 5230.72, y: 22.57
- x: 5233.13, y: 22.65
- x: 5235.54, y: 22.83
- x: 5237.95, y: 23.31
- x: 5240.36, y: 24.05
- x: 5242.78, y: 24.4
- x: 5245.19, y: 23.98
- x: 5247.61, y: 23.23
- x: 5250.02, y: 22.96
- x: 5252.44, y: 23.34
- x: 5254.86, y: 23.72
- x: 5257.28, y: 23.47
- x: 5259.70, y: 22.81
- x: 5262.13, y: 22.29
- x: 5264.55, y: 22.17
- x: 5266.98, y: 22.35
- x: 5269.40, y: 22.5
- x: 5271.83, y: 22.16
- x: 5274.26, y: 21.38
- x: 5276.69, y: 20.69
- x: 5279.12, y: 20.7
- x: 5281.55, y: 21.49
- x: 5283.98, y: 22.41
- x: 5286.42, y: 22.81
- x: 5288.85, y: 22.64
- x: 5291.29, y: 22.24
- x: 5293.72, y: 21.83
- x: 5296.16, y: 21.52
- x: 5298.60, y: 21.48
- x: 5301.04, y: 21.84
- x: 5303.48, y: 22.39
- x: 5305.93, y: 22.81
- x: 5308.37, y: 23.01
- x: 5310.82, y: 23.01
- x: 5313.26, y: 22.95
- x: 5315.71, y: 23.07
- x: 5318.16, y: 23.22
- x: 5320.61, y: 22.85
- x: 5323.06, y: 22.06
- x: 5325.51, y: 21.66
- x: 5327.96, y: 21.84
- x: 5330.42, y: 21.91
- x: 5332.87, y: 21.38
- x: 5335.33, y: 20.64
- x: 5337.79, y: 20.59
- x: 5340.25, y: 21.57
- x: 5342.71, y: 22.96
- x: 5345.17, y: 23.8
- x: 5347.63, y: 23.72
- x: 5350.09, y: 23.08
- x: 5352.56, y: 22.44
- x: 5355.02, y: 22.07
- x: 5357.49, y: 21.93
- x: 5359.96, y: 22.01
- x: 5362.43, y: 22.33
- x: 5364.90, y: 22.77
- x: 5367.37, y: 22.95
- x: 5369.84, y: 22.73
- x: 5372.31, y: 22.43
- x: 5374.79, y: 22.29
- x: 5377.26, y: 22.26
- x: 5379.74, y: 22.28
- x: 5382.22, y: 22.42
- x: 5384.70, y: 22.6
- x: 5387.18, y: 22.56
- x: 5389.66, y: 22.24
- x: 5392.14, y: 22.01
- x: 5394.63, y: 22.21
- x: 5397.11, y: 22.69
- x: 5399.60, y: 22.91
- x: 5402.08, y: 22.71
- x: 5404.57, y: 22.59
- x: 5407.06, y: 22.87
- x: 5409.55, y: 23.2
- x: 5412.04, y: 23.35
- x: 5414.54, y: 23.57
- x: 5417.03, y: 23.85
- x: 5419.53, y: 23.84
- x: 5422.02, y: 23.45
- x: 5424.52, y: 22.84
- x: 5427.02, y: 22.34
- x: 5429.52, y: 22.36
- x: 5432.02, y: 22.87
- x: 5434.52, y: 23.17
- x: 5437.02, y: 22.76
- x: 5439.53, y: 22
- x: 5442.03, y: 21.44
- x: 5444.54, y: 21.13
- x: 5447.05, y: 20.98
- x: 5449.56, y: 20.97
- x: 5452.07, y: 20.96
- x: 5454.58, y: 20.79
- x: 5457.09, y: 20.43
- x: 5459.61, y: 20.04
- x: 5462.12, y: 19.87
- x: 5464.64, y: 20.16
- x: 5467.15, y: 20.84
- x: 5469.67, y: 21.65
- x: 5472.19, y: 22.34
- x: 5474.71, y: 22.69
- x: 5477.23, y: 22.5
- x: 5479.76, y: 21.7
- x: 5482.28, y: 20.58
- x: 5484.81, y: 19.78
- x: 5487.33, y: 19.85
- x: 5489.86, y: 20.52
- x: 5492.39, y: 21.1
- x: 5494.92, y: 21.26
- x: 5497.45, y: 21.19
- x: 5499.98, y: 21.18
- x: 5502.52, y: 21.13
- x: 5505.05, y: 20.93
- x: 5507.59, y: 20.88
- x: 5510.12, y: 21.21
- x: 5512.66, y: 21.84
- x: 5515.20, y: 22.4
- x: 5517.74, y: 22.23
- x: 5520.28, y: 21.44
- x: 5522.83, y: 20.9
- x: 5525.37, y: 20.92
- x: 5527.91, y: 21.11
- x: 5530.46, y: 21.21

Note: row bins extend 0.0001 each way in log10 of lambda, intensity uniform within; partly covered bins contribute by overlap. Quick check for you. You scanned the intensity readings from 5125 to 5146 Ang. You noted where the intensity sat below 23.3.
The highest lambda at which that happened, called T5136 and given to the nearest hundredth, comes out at 5139.98 Ang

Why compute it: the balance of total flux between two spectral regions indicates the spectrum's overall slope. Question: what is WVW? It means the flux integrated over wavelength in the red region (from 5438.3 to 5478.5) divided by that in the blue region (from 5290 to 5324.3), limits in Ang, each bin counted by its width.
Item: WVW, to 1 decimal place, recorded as 1.1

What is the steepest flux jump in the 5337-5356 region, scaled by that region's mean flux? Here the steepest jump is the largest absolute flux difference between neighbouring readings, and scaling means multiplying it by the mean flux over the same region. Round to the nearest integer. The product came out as 31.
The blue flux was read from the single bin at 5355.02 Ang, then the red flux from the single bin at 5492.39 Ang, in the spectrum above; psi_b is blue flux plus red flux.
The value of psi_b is 43.2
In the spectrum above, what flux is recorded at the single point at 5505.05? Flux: 20.93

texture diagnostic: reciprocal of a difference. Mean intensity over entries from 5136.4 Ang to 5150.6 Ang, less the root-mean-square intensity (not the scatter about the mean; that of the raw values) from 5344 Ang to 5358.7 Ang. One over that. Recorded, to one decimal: 1.4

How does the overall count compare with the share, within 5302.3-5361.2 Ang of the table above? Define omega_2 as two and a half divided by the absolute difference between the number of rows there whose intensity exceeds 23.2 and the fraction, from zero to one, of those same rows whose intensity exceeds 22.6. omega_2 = 1.0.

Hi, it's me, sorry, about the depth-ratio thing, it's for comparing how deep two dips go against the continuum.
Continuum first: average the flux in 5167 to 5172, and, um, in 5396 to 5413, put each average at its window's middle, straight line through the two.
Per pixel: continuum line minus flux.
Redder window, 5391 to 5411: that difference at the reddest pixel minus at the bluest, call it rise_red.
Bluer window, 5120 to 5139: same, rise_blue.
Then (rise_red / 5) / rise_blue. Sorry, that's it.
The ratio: -0.09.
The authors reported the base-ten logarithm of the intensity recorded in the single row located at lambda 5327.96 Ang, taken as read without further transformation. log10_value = 1.34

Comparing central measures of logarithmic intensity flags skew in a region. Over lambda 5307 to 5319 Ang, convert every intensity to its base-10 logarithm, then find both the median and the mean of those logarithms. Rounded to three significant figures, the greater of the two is 1.36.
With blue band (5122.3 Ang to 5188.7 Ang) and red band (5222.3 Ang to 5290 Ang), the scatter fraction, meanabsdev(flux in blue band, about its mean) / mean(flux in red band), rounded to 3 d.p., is 0.043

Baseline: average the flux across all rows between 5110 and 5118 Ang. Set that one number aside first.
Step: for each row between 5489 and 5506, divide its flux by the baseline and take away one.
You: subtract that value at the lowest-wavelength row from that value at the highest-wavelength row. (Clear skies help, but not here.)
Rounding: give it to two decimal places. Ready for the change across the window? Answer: 0.02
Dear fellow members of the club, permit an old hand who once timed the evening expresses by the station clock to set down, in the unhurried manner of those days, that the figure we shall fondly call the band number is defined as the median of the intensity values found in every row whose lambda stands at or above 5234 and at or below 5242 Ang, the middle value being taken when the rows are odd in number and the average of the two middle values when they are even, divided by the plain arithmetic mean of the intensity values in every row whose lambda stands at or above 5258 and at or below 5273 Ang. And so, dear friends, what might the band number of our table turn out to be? 1.04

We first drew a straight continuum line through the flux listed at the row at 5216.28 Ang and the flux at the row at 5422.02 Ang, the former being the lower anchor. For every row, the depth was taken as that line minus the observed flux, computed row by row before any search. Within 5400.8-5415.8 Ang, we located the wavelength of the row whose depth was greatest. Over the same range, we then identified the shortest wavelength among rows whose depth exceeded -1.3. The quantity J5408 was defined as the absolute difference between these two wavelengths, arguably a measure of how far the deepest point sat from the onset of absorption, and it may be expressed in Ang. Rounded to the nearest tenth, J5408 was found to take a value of 2.5 Ang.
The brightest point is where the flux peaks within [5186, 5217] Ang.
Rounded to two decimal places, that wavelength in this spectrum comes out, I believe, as 5189.93 Ang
